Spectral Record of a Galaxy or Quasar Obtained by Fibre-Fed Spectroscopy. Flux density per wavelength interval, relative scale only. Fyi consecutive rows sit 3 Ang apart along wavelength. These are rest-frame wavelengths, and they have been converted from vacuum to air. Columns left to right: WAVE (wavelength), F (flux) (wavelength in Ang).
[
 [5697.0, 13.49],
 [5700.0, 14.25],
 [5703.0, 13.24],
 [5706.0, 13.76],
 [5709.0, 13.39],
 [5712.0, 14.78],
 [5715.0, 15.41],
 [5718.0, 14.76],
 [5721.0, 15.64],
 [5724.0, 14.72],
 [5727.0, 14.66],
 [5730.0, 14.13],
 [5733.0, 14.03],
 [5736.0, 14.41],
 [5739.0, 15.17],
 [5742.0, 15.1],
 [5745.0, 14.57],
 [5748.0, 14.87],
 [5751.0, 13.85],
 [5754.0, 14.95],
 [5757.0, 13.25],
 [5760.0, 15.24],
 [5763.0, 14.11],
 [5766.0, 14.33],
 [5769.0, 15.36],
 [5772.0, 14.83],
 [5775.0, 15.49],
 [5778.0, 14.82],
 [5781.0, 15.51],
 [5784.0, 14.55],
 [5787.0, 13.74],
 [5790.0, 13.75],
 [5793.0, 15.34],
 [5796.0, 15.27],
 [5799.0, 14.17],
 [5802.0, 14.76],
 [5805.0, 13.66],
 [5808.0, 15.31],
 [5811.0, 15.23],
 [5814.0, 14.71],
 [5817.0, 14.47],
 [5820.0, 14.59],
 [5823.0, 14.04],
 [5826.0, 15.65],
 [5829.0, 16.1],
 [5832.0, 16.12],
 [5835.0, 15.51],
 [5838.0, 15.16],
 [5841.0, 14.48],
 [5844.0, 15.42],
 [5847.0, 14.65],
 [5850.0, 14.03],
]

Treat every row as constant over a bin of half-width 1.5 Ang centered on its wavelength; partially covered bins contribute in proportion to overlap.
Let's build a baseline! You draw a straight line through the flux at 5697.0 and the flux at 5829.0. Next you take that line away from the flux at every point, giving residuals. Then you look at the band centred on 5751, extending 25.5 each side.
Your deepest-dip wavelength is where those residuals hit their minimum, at 5757.0 Ang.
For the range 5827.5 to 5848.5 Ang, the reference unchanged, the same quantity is 5841.0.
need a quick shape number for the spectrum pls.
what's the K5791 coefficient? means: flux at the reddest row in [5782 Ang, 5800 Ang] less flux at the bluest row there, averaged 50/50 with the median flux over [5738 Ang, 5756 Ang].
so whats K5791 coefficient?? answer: 7.3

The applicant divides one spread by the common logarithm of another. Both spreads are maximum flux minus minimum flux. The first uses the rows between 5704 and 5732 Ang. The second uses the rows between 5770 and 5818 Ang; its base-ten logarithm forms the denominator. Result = 8.4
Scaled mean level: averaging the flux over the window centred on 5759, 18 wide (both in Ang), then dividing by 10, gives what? 1.43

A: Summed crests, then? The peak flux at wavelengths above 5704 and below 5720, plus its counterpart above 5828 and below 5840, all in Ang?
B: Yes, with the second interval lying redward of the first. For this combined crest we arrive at 31.5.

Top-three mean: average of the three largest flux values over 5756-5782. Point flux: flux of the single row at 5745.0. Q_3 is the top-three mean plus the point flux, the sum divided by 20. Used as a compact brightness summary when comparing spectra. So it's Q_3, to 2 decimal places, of 1.50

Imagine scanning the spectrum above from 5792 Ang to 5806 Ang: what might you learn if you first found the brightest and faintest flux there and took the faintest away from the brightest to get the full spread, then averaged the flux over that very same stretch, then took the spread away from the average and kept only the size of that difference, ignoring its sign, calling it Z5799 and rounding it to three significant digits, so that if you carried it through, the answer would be 13.0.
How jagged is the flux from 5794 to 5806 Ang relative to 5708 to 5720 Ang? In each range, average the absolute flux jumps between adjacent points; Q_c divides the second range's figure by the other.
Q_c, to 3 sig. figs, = 1.04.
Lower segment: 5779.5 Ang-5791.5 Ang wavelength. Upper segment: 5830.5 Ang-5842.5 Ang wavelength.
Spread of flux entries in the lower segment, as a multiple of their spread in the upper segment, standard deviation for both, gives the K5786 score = 1.2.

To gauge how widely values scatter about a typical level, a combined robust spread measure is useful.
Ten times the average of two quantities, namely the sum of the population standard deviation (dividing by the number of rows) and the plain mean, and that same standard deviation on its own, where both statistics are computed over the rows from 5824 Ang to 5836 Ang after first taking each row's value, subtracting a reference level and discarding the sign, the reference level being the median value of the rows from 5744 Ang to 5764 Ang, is 9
